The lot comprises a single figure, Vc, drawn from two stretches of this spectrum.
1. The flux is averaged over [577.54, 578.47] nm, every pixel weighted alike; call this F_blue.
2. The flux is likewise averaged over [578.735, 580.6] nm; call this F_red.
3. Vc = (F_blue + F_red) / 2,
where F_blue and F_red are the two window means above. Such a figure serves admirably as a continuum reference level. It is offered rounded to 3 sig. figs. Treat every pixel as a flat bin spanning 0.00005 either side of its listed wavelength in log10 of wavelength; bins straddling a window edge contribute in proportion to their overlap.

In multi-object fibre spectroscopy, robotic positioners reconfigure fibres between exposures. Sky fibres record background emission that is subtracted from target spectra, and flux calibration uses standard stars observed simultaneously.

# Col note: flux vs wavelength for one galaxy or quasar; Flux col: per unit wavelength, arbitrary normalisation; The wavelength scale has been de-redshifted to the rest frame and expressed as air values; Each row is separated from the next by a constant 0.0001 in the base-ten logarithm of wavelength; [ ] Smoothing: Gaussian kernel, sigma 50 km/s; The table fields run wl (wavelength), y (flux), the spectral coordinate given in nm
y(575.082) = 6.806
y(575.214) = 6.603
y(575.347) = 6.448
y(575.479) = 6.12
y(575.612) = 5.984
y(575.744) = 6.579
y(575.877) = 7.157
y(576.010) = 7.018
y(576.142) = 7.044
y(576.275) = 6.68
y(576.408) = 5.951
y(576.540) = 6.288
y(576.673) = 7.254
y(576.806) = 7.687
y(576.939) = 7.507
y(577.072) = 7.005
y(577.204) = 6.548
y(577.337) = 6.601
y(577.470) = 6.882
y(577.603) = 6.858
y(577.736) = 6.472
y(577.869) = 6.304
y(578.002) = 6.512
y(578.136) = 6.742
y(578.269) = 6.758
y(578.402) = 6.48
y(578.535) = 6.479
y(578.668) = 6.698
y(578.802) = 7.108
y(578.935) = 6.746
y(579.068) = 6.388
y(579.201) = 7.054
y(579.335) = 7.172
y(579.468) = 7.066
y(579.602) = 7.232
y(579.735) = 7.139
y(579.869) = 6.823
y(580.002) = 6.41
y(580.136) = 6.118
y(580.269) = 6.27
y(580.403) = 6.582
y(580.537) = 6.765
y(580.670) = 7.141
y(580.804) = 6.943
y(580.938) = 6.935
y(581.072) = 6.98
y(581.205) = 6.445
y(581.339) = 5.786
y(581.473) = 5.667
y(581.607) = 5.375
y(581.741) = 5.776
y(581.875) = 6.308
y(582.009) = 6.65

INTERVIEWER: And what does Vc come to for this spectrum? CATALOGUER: 6.68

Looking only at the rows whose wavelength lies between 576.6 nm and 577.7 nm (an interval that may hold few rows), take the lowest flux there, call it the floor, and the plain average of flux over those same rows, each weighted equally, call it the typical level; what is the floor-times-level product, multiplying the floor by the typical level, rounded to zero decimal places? 46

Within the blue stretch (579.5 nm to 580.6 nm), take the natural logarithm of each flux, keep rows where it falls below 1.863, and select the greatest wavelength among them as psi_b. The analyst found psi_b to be 580.269 nm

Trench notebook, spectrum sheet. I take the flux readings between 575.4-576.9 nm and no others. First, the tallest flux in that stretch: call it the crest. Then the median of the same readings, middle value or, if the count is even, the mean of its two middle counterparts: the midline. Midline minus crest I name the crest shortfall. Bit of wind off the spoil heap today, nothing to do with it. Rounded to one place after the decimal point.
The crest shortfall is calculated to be -1.0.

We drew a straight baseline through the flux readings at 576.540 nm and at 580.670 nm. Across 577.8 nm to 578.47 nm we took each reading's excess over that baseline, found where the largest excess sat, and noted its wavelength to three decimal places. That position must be 578.136 nm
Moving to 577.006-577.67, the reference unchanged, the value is 577.072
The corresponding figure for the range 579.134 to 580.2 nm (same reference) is 579.602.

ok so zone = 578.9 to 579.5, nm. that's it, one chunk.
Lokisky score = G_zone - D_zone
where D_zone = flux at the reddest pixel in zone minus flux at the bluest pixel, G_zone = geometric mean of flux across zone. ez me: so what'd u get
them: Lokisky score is 6.6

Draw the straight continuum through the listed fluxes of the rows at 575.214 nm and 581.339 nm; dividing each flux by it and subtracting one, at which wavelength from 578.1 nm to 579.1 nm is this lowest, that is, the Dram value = 578.402 nm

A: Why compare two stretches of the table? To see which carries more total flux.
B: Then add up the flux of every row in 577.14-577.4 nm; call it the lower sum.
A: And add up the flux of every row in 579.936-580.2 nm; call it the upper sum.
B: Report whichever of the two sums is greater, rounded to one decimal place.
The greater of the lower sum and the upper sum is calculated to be 13.1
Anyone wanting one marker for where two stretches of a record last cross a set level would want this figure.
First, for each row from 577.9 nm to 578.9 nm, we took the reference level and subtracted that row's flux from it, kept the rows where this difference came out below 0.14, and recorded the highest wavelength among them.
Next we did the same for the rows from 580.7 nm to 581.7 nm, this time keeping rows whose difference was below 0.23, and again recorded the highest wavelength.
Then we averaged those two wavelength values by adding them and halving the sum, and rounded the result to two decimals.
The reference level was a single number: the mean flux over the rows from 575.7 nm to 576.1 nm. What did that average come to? 579.94 nm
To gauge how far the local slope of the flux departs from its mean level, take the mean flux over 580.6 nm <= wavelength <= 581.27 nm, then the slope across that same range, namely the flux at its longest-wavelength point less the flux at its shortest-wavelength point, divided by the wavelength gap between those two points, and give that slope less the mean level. -8.2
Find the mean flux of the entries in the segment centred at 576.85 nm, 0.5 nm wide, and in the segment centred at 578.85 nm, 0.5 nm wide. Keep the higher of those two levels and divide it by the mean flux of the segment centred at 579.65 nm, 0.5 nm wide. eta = 1.04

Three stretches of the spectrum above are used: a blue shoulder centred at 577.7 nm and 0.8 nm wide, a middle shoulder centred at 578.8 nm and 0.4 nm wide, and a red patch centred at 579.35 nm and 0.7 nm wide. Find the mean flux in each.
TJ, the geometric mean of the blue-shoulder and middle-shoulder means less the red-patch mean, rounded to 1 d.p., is -0.3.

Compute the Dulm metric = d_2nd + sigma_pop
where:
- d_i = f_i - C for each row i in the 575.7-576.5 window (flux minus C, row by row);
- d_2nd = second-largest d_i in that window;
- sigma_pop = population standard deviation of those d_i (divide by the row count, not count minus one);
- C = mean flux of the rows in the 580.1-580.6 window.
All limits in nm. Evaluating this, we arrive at 1.0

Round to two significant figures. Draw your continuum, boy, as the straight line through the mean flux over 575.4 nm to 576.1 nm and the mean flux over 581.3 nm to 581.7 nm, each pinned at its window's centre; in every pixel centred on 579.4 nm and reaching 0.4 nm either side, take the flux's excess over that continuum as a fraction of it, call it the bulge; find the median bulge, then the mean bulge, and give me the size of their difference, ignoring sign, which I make 0.018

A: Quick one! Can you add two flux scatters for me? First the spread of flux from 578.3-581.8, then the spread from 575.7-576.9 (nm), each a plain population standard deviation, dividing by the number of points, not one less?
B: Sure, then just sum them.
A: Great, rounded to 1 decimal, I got 1.0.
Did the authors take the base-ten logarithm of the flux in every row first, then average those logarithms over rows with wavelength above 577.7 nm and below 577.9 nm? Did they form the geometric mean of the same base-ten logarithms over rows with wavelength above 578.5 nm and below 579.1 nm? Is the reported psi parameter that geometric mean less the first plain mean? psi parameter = 0.019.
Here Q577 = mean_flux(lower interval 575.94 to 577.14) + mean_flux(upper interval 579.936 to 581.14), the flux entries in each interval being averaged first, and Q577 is 13.62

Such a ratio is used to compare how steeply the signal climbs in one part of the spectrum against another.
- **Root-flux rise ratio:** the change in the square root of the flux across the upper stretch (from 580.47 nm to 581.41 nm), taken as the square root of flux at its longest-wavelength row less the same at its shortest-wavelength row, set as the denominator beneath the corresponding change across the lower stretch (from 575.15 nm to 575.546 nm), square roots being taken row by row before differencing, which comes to 0.5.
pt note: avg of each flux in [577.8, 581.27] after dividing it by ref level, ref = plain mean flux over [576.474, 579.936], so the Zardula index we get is 0.986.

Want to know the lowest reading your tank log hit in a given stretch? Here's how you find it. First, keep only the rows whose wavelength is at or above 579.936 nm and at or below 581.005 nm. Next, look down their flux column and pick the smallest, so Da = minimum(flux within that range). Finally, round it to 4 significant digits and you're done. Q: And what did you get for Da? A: 6.118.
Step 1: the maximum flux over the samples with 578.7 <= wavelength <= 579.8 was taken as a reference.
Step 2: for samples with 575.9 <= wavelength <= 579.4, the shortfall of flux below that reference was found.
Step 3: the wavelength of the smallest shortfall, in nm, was 576.806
